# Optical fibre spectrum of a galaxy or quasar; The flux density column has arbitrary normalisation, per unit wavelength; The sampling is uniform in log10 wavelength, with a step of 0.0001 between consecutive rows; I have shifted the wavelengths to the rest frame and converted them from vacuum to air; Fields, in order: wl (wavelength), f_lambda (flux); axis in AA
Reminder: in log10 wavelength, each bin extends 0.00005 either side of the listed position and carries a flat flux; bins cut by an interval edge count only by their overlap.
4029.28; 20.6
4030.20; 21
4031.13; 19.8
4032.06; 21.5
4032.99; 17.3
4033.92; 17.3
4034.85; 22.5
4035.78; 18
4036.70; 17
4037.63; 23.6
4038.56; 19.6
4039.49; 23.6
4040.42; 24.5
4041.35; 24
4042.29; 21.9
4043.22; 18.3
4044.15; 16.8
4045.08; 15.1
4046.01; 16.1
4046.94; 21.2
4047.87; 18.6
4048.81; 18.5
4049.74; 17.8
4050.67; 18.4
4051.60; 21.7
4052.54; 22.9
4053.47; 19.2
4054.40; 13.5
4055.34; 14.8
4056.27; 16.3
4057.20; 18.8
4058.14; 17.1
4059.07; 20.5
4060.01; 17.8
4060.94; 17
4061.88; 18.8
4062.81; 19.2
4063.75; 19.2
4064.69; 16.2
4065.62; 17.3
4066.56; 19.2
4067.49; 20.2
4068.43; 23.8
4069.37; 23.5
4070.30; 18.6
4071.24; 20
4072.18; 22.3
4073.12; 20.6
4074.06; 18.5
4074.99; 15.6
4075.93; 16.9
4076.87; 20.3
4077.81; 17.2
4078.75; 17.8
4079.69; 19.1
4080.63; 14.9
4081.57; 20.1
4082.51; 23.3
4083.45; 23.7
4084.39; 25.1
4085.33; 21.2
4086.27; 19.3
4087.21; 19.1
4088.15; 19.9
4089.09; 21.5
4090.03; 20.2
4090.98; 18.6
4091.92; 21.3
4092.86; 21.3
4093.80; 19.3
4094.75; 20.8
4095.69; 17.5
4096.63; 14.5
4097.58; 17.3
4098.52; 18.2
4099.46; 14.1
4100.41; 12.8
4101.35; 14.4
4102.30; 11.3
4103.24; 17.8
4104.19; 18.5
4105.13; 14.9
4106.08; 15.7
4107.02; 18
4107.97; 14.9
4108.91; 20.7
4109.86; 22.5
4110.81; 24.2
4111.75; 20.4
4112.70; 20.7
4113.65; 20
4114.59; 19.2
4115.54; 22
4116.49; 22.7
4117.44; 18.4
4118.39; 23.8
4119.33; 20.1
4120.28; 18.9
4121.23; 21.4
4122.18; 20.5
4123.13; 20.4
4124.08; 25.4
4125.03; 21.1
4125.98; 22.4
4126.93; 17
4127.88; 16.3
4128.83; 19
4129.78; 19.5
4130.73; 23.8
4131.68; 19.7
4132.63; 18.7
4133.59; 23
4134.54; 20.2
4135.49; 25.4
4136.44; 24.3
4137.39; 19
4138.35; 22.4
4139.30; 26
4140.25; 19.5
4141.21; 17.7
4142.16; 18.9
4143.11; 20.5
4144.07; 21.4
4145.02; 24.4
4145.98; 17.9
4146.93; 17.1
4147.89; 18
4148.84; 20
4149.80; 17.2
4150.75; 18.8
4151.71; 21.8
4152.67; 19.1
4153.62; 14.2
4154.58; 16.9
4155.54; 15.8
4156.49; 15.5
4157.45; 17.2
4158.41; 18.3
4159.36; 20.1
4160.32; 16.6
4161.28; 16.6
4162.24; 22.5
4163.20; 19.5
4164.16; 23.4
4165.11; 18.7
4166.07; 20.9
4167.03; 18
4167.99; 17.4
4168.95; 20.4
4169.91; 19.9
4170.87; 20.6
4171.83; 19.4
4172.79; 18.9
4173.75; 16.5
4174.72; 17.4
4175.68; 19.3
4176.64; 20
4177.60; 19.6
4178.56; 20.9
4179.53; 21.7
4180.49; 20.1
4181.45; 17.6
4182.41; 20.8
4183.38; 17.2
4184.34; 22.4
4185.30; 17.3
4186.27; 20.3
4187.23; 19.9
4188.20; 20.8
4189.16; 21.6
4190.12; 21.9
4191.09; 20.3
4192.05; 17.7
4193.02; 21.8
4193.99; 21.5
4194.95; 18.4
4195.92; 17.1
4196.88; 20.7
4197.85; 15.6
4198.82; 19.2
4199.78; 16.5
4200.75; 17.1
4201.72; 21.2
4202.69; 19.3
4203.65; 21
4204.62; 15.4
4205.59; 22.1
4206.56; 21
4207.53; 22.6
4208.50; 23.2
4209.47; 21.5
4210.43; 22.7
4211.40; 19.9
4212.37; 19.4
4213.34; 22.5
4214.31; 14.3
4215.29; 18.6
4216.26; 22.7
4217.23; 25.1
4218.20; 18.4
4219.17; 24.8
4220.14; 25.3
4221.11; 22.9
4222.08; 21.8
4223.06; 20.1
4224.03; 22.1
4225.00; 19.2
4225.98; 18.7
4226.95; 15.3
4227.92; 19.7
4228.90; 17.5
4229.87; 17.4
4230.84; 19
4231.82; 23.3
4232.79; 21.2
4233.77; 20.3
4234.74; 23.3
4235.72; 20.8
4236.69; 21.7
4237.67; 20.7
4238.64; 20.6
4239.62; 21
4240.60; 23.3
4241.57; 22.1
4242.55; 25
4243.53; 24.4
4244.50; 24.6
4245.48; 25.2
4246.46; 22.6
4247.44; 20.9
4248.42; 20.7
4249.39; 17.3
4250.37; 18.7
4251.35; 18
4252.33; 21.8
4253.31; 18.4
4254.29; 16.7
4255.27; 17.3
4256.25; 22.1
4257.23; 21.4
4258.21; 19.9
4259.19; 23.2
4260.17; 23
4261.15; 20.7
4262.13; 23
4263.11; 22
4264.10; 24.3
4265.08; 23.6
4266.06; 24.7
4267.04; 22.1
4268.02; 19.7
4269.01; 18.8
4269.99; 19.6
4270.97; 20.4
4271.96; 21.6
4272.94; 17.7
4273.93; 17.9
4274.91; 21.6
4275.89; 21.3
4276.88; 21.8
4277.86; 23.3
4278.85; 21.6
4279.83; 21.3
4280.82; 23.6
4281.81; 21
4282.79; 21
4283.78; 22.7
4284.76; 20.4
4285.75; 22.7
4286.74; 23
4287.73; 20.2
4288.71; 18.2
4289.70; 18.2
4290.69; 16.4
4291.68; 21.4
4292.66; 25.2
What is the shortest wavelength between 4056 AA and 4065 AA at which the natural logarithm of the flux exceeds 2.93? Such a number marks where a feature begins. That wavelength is 4057.20 AA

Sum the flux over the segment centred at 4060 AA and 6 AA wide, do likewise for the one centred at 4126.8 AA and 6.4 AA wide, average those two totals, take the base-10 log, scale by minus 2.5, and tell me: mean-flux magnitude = -5.33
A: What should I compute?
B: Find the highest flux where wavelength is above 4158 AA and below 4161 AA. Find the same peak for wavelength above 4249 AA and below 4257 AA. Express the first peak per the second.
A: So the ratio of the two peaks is 0.91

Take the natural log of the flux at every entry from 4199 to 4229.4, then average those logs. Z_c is 3.00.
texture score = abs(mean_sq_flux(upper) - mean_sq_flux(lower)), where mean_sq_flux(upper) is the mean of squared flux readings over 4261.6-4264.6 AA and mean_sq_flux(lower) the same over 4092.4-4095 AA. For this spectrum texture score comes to 115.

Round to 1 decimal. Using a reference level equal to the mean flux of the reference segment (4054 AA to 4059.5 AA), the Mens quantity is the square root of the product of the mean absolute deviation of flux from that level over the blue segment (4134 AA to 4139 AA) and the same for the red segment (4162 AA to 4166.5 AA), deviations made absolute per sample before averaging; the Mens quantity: 4.8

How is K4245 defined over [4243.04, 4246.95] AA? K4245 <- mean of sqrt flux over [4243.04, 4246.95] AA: 4.92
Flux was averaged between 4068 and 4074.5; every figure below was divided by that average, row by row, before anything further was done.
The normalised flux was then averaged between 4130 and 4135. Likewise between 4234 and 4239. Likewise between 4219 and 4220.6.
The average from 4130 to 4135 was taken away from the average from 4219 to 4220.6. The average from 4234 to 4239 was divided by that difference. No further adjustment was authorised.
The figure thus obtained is 5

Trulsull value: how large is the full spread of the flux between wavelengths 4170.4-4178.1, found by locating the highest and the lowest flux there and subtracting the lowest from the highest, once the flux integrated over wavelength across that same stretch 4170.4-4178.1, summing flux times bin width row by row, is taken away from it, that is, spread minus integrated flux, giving -142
